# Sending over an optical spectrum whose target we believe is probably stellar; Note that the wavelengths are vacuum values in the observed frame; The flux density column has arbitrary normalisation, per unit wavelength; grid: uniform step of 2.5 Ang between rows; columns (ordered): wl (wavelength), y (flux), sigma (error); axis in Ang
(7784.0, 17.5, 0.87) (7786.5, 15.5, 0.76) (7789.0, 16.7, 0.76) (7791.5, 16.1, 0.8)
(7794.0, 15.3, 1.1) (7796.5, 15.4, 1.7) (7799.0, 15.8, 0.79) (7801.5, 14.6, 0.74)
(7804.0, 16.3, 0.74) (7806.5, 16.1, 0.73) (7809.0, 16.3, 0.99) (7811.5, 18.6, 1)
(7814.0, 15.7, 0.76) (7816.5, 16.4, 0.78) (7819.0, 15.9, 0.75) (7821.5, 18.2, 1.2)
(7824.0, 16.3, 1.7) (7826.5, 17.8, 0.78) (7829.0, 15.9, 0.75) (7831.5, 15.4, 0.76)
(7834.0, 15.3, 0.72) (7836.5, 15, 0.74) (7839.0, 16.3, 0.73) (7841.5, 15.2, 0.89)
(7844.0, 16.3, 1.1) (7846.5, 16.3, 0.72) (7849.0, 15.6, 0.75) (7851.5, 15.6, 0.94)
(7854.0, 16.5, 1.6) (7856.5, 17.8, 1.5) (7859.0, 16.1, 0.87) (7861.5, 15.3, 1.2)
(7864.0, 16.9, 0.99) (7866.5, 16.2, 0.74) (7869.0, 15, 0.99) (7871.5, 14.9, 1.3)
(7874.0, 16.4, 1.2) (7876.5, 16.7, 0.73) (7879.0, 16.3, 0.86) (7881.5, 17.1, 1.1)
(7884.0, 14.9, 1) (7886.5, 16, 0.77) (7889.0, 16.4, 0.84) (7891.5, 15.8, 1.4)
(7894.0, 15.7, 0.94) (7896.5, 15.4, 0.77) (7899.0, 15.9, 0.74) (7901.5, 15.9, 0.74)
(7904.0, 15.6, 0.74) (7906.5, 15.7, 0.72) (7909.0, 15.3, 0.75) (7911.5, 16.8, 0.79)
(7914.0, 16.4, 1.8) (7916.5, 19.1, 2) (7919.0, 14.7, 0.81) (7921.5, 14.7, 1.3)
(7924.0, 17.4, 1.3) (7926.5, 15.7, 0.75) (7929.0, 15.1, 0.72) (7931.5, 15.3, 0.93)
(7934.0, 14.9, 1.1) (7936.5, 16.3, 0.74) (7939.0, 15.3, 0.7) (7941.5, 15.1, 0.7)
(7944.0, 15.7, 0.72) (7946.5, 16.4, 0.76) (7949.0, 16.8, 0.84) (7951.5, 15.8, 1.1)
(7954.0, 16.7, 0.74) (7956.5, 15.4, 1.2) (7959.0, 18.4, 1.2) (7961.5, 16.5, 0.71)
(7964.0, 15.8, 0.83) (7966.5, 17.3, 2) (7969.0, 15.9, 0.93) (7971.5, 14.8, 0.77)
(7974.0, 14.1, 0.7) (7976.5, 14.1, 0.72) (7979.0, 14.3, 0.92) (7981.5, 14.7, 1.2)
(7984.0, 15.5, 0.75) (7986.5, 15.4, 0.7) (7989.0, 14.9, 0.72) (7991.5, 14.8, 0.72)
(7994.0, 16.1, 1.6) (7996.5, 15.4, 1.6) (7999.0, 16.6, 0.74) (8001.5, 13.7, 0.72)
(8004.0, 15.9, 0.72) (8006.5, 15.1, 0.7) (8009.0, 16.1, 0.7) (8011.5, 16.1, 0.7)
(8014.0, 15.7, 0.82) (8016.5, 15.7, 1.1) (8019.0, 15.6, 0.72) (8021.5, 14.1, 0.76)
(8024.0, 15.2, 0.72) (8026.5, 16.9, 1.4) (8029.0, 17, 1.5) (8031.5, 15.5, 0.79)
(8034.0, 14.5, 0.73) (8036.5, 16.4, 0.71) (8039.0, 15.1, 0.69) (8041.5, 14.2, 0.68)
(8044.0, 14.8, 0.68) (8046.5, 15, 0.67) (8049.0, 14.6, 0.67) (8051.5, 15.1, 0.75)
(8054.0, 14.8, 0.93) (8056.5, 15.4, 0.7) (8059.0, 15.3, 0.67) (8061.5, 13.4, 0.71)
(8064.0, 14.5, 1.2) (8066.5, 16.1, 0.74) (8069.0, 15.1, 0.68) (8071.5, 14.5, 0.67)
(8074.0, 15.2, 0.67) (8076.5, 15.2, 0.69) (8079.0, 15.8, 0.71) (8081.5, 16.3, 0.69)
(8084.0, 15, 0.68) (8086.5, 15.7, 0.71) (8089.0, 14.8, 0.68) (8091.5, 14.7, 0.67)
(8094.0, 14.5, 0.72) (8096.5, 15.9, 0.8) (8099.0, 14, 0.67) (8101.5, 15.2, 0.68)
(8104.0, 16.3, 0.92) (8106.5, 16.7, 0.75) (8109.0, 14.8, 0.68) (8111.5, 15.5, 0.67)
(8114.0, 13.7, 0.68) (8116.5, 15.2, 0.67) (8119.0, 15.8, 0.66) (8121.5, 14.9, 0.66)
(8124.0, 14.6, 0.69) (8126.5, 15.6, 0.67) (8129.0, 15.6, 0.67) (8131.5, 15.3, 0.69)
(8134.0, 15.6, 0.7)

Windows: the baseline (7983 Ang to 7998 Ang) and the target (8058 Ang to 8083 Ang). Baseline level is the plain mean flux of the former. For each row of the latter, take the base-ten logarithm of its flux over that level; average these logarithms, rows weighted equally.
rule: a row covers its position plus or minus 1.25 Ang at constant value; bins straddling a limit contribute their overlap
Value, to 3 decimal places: -0.007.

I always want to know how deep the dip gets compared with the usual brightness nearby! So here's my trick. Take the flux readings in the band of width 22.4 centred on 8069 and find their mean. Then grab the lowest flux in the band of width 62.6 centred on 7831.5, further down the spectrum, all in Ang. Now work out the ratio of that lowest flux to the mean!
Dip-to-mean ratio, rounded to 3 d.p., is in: 0.973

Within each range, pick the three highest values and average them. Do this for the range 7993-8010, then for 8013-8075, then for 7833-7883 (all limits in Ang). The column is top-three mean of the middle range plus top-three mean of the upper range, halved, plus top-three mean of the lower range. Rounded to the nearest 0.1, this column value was 33.8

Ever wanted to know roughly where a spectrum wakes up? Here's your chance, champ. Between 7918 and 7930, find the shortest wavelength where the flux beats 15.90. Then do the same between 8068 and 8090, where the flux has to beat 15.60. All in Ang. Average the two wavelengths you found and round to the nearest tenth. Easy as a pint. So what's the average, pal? 8001.5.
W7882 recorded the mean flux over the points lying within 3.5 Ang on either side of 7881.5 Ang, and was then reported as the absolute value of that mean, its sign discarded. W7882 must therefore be 16.1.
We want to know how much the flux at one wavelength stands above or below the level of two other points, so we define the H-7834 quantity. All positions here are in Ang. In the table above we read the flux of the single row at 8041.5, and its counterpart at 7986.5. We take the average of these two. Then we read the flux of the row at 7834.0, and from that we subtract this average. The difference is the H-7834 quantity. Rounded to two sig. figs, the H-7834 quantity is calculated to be 0.50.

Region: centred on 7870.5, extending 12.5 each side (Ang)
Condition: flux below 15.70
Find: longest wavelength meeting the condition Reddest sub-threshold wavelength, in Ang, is 7871.5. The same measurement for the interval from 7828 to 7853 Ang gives 7851.5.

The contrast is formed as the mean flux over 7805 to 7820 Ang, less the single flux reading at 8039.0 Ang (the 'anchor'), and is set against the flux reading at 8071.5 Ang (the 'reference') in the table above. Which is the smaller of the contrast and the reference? 1.4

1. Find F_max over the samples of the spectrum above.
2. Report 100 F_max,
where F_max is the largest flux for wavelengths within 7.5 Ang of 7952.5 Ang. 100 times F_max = 1840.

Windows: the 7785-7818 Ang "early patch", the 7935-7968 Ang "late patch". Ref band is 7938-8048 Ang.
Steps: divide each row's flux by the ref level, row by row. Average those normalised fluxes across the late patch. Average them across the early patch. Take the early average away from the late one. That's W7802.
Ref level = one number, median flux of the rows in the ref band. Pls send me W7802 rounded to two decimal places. 0.01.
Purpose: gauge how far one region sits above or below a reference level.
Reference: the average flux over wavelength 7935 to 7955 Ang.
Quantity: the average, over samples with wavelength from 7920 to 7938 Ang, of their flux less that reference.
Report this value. -0.38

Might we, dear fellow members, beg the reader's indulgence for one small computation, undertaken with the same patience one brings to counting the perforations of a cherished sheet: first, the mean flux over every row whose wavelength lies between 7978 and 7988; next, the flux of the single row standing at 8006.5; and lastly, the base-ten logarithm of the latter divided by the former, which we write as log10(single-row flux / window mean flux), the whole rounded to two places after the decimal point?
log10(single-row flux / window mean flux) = 0.00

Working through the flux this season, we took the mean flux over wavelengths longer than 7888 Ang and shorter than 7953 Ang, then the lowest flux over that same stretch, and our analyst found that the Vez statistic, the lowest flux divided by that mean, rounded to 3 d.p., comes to 0.925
